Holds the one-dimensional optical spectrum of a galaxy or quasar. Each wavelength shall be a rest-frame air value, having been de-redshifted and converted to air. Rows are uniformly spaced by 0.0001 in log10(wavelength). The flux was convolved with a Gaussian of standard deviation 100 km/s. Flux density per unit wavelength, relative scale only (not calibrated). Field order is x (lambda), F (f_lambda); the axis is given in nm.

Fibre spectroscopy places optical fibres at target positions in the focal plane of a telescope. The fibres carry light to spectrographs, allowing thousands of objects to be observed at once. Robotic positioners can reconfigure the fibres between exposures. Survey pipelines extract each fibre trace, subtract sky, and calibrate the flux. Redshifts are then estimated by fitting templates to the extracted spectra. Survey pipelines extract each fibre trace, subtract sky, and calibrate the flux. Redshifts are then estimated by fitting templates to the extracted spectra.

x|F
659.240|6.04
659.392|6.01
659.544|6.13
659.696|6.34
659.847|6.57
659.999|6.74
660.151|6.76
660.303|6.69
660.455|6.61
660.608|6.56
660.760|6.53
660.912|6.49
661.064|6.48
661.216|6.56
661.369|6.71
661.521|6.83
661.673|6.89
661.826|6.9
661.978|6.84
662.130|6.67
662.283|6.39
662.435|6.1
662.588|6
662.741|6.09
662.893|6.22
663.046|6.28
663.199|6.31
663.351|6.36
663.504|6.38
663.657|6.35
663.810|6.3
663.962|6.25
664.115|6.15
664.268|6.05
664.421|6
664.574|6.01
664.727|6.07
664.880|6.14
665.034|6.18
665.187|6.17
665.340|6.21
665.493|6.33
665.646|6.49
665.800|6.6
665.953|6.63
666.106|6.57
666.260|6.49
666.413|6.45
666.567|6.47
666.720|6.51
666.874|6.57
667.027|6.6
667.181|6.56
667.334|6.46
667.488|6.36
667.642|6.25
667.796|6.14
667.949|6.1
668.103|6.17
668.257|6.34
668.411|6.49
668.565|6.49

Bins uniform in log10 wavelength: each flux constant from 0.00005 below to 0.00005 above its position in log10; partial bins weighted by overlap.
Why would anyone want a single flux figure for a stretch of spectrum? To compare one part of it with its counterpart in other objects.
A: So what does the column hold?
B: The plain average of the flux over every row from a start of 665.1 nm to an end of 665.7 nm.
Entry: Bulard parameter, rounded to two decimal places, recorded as 6.30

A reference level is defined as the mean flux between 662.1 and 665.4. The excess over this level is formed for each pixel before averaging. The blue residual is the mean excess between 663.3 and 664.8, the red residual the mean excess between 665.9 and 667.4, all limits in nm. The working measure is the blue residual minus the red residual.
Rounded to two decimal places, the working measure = -0.34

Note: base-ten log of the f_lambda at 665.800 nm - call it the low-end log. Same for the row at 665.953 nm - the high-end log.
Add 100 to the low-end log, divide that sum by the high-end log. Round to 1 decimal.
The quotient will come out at 122.7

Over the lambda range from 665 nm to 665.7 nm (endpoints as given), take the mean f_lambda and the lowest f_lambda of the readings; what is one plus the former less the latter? 1.11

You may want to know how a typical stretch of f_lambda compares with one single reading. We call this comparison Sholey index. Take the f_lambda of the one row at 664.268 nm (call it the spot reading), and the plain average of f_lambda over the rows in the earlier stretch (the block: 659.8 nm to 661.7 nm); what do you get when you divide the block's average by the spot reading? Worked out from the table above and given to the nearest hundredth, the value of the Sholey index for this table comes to 1.10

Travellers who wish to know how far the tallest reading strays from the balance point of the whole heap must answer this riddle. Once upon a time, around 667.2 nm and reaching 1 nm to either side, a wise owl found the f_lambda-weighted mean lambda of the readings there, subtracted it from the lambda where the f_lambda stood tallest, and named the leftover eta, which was -0.14 nm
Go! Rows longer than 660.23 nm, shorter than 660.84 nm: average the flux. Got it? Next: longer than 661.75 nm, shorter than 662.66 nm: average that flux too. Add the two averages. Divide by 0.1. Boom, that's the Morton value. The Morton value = 131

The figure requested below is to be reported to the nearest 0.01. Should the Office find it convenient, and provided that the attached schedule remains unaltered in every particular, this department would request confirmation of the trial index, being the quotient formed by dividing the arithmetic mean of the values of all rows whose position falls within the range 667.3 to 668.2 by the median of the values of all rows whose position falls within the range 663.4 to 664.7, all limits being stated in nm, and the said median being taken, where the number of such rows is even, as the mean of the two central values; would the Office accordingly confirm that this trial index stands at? 1.01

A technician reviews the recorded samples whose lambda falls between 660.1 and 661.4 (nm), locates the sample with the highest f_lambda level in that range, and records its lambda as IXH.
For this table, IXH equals 660.151 nm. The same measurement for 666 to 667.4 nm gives 667.027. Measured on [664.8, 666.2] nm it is 665.953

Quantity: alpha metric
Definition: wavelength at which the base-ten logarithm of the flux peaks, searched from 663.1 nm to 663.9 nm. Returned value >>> 663.504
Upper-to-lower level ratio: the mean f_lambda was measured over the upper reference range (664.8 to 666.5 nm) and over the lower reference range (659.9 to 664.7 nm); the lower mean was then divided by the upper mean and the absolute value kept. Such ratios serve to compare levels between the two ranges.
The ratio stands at 1.01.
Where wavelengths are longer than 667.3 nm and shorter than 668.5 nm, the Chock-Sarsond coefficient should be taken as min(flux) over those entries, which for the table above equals 6.1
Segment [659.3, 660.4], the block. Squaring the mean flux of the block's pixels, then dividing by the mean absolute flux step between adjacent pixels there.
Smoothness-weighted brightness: 306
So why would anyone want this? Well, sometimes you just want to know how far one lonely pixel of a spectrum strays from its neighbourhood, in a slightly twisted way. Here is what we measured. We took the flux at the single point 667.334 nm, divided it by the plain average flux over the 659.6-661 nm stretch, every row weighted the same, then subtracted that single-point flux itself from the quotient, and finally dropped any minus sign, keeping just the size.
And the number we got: 5.48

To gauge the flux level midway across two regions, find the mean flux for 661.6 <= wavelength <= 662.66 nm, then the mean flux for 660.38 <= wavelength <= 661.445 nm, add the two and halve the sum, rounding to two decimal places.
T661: 6.55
